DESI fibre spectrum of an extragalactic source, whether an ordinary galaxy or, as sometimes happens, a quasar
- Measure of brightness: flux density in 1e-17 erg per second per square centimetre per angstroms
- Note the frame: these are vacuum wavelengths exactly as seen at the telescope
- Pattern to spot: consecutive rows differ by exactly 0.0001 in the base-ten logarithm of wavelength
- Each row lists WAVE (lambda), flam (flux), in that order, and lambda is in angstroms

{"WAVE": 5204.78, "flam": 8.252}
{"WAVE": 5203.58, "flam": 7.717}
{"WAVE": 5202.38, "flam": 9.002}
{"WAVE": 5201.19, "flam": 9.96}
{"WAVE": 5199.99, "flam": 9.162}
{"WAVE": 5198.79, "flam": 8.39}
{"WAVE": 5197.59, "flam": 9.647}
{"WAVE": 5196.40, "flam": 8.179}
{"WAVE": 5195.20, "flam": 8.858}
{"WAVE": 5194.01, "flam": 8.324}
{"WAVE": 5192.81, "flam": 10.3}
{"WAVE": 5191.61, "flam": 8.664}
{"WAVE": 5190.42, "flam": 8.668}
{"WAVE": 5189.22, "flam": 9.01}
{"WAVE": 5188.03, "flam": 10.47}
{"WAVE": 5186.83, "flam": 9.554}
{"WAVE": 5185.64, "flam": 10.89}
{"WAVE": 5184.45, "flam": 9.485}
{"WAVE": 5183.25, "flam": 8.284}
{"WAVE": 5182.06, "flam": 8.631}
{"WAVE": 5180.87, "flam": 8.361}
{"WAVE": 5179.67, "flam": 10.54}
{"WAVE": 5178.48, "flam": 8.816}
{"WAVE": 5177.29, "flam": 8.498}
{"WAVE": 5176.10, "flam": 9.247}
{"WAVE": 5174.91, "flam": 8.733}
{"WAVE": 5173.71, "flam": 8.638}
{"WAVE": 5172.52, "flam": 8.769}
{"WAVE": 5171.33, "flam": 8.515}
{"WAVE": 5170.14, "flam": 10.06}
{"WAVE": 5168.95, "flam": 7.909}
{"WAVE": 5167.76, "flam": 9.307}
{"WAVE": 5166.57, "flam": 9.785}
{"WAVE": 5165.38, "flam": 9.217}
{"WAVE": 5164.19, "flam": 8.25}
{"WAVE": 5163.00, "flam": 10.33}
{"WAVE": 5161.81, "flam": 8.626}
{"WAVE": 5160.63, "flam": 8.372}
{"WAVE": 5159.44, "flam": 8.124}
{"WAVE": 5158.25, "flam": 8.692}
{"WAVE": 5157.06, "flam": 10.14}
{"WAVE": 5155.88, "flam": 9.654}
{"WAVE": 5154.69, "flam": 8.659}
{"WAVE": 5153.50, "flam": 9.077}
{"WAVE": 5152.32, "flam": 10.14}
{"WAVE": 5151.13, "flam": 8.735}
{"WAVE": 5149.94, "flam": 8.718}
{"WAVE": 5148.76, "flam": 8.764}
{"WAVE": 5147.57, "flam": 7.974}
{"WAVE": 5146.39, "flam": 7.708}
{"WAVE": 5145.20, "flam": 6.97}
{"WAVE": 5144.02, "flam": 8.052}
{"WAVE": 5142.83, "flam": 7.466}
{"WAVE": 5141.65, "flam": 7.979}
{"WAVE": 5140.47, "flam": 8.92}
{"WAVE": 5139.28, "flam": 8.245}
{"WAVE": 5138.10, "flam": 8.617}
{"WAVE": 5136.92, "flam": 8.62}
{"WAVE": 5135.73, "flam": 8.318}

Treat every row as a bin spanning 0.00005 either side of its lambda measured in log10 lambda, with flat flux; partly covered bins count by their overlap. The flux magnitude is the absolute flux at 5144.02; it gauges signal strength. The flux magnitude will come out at 8.1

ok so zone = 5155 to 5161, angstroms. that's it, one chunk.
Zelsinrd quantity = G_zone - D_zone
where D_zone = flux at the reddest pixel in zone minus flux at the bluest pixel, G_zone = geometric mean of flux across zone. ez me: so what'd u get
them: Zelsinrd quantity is 10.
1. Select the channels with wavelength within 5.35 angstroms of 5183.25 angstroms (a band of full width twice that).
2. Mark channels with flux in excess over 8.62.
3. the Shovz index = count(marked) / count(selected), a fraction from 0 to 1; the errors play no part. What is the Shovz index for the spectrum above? 0.78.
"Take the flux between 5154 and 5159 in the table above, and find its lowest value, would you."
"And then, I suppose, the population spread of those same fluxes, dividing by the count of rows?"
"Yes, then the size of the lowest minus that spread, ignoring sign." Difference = 8.0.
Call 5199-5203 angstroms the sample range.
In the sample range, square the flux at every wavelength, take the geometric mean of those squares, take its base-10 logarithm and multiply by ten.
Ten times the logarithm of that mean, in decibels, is 19.4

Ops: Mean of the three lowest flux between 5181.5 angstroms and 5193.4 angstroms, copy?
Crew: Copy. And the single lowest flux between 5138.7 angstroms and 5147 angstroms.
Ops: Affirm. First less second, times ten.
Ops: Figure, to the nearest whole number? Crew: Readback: 16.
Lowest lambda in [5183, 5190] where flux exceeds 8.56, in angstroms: 5184.45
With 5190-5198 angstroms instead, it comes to 5190.42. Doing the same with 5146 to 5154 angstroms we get 5148.76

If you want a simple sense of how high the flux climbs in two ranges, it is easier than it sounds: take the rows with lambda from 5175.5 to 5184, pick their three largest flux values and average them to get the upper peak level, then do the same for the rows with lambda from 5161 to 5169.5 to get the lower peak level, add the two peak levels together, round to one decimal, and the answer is 19.3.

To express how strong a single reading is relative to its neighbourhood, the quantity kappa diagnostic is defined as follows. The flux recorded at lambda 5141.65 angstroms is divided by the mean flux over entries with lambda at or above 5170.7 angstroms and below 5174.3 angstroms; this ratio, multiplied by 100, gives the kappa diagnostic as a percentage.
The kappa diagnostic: 92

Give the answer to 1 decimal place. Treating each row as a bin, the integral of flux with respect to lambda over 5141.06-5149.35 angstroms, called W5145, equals 65.1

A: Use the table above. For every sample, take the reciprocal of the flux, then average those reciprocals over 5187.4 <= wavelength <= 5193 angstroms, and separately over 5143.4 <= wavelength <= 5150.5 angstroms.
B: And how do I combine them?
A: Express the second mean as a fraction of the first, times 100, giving 117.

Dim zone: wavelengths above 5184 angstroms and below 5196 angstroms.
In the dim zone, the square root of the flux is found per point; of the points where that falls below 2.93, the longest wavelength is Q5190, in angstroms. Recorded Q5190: 5194.01 angstroms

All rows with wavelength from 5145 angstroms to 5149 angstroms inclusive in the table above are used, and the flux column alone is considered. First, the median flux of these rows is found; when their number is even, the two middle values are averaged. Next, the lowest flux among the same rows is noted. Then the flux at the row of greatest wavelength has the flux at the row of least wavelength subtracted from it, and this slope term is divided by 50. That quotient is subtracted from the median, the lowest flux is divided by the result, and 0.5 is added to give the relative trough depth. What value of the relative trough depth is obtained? 1.39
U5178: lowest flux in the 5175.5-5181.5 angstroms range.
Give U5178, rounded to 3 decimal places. 8.361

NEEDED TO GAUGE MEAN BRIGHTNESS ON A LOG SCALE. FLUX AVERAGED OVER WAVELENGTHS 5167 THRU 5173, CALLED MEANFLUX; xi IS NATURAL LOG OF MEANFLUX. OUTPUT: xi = 2.19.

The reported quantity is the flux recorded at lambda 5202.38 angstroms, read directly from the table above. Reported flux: 9.002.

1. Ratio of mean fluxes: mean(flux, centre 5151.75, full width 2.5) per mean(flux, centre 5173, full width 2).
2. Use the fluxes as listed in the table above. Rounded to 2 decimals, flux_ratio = 1.08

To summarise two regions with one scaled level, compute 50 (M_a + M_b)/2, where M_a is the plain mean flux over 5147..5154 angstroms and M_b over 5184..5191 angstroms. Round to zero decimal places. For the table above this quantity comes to 465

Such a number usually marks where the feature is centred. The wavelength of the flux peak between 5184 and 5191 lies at 5185.64 angstroms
